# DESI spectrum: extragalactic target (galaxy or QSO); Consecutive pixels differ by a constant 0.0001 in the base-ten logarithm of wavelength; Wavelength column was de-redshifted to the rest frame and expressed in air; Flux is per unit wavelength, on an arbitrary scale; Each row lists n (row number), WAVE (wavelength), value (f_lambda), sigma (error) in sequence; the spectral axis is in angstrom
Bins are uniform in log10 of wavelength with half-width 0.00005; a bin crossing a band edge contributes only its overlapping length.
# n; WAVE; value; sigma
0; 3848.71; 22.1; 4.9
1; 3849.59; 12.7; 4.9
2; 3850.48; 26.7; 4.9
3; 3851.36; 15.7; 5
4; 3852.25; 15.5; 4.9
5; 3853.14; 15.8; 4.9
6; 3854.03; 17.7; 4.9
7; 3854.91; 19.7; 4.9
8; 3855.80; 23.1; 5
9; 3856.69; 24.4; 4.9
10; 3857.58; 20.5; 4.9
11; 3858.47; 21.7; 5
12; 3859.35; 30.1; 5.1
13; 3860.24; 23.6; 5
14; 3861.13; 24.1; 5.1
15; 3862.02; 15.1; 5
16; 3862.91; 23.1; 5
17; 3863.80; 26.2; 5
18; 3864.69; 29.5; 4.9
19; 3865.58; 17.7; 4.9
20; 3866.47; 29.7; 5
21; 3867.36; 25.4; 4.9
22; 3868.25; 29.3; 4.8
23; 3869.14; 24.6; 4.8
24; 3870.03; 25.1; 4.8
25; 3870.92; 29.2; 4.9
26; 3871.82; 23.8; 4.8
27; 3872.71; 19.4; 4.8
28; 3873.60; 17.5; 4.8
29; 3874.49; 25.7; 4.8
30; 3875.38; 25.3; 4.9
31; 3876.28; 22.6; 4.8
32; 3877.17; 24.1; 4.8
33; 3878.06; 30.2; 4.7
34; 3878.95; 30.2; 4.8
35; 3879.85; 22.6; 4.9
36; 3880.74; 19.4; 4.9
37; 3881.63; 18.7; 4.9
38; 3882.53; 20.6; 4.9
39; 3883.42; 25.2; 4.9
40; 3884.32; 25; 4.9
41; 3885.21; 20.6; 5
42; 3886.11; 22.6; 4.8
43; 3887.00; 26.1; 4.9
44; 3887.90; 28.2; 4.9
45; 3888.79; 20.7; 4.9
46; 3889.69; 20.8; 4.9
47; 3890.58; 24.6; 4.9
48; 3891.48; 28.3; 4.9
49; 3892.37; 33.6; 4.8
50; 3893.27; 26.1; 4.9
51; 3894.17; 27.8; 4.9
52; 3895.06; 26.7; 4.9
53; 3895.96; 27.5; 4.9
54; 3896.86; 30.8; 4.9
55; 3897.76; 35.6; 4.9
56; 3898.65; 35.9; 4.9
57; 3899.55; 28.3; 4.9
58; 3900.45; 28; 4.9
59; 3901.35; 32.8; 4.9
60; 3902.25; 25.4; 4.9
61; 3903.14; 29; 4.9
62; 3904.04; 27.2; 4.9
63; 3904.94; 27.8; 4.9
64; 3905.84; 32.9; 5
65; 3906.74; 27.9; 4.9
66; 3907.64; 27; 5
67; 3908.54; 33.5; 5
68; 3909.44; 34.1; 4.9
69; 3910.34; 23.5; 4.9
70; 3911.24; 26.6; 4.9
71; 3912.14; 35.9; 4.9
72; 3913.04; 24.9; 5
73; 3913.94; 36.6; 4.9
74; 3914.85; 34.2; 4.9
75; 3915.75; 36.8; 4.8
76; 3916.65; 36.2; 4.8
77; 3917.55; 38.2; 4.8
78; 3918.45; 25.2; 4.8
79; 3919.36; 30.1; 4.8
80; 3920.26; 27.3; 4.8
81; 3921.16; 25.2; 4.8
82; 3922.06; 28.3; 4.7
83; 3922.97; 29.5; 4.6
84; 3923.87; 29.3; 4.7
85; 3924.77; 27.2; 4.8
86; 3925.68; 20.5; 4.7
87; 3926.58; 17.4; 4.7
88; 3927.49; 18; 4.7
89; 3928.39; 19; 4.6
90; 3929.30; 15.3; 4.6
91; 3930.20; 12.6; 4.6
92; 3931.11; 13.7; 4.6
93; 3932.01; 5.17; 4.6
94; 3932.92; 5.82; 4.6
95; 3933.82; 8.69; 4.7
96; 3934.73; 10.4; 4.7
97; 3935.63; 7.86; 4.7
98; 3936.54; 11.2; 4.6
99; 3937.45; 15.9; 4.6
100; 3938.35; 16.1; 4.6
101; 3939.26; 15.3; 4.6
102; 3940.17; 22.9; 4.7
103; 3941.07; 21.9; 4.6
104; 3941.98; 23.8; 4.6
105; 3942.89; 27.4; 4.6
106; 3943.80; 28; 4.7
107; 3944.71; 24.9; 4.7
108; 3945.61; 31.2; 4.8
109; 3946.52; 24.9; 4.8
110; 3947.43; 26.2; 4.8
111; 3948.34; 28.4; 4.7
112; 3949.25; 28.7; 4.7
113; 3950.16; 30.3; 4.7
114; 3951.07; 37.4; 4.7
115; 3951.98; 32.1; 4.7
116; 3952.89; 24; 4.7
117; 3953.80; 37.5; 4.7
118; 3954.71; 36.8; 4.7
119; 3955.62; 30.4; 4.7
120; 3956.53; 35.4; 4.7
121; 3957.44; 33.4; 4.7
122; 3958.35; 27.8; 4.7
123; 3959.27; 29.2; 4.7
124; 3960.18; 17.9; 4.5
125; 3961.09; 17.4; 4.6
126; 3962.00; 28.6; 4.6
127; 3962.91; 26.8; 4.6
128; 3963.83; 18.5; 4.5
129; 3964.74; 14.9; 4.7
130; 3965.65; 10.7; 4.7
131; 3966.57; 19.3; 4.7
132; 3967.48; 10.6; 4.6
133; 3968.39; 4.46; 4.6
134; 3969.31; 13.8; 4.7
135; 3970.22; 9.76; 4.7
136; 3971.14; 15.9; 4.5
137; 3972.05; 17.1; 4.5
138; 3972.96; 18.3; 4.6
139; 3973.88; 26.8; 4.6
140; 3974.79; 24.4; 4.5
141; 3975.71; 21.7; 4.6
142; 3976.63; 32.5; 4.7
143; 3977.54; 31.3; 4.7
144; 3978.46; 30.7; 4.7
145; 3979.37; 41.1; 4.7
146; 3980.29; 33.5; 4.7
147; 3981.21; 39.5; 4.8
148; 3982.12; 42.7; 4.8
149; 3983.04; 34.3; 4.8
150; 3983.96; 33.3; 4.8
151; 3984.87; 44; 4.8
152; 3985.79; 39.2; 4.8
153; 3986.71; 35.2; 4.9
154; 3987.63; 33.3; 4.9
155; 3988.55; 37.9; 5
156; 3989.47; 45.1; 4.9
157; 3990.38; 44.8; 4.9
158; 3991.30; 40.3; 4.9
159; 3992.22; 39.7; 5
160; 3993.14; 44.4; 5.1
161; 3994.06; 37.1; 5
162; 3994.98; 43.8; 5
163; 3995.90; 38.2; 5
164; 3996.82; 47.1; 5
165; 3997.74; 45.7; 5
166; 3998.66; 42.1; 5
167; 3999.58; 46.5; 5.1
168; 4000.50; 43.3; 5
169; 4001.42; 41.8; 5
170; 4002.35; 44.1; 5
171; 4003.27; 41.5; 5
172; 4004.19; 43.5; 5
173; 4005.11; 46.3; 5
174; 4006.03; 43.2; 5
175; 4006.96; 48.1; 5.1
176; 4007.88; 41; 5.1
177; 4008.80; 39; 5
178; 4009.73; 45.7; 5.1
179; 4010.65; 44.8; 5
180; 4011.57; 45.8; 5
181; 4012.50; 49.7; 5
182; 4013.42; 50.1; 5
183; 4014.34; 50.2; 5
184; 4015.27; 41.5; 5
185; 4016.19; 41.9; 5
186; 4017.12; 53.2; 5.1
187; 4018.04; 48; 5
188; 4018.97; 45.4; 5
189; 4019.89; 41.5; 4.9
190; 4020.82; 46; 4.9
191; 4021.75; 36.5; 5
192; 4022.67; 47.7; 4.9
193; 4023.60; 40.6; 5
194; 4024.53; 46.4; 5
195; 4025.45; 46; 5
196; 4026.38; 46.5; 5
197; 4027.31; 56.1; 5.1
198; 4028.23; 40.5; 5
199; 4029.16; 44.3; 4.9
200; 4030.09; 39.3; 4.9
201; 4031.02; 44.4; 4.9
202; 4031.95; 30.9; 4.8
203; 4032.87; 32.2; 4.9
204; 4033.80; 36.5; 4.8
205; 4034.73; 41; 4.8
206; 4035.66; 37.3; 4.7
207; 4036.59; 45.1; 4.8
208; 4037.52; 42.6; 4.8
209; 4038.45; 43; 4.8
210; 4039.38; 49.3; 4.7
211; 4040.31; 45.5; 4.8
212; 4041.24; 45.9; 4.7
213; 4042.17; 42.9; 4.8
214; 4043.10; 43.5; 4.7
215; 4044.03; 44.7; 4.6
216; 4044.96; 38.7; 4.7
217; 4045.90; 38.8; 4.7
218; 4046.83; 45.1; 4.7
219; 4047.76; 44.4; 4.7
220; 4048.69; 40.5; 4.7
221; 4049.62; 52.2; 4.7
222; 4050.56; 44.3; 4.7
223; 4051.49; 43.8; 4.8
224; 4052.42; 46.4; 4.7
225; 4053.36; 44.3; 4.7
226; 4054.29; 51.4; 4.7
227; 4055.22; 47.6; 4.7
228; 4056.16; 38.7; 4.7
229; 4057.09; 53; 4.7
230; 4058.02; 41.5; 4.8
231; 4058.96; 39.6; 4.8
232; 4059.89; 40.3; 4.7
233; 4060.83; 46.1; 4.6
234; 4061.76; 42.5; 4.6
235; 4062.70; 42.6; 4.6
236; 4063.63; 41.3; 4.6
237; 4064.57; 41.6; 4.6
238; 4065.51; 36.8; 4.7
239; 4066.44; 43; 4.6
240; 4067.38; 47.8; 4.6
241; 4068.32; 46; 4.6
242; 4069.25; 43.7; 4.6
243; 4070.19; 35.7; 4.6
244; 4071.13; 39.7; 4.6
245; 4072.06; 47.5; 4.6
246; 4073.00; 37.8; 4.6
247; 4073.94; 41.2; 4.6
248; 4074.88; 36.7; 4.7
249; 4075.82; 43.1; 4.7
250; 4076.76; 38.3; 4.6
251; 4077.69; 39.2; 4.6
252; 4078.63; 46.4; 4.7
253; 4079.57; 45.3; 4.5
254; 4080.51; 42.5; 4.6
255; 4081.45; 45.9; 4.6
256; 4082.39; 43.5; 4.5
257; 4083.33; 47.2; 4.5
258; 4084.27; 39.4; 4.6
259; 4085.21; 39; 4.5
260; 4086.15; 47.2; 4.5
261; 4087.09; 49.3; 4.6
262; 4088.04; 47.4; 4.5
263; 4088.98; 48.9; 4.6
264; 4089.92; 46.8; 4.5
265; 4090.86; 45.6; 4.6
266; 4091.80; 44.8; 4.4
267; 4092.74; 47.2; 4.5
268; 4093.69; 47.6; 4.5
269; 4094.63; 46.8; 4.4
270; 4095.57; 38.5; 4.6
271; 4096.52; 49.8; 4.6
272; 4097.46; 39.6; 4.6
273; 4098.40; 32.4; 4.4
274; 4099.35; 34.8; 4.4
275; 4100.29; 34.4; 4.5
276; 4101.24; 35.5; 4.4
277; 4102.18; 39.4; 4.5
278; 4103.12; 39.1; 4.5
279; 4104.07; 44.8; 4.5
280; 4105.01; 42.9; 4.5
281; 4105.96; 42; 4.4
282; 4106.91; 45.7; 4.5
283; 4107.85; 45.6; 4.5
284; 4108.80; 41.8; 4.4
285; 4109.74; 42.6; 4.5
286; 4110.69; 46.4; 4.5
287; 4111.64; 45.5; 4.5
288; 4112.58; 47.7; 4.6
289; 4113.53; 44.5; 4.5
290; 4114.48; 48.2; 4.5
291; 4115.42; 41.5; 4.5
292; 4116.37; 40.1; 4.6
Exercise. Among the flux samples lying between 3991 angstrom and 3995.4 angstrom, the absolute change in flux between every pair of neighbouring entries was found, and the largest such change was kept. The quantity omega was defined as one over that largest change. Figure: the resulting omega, 0.137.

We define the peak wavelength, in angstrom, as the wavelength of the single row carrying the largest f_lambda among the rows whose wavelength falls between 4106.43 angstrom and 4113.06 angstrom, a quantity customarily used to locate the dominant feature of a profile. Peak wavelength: 4112.58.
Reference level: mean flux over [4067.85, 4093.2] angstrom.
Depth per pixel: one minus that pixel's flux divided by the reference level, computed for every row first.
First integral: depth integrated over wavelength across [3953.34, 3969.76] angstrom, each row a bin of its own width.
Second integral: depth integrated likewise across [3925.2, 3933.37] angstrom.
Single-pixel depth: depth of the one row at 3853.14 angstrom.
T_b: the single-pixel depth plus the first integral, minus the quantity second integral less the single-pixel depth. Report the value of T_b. 4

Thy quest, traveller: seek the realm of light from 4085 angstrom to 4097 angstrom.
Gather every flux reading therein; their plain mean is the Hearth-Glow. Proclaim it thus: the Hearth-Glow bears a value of 46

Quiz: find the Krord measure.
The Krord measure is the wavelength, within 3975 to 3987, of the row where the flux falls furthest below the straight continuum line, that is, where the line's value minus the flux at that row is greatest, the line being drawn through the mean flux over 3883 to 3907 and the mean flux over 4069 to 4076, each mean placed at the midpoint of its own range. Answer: 3975.71 angstrom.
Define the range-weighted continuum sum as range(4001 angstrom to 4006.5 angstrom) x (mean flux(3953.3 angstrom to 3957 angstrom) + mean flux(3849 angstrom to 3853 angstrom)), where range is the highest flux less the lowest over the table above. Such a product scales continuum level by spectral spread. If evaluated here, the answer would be 253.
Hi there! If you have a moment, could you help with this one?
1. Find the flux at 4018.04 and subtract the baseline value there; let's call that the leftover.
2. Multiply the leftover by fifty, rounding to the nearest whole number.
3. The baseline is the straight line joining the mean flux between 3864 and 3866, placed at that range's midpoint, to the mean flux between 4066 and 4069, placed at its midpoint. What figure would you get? 388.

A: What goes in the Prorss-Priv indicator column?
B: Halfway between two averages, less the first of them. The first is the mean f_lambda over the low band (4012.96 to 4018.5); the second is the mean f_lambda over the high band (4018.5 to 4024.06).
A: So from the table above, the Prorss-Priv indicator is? -2.3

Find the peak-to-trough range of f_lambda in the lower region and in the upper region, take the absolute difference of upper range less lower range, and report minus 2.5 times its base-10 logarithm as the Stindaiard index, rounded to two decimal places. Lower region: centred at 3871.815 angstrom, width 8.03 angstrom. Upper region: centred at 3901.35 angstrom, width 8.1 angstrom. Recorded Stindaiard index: -0.28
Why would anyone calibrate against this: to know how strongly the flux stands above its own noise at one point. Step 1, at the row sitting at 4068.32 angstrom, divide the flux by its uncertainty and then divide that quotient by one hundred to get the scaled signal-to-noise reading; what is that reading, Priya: 0.100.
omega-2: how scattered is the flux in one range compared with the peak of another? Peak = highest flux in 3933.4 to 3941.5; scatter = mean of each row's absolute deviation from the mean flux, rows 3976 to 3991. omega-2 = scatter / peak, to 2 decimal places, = 0.19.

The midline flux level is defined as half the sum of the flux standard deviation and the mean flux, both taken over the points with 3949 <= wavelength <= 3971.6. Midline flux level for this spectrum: 17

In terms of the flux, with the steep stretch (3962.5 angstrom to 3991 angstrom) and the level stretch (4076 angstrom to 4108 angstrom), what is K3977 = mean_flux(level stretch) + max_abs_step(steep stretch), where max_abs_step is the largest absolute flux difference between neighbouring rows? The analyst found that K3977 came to 54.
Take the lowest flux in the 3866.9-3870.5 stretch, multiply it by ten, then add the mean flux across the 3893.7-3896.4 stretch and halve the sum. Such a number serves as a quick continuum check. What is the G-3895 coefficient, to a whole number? 137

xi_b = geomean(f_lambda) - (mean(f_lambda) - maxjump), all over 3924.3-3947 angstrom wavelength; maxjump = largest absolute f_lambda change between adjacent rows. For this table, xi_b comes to 6.8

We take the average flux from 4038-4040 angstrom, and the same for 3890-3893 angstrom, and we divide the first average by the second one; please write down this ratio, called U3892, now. 1.6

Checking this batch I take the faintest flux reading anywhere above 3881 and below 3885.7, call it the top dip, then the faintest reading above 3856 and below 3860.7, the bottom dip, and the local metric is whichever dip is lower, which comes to 18.7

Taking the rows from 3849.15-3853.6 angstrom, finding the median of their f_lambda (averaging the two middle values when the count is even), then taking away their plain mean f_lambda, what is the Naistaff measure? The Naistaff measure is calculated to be -1.6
